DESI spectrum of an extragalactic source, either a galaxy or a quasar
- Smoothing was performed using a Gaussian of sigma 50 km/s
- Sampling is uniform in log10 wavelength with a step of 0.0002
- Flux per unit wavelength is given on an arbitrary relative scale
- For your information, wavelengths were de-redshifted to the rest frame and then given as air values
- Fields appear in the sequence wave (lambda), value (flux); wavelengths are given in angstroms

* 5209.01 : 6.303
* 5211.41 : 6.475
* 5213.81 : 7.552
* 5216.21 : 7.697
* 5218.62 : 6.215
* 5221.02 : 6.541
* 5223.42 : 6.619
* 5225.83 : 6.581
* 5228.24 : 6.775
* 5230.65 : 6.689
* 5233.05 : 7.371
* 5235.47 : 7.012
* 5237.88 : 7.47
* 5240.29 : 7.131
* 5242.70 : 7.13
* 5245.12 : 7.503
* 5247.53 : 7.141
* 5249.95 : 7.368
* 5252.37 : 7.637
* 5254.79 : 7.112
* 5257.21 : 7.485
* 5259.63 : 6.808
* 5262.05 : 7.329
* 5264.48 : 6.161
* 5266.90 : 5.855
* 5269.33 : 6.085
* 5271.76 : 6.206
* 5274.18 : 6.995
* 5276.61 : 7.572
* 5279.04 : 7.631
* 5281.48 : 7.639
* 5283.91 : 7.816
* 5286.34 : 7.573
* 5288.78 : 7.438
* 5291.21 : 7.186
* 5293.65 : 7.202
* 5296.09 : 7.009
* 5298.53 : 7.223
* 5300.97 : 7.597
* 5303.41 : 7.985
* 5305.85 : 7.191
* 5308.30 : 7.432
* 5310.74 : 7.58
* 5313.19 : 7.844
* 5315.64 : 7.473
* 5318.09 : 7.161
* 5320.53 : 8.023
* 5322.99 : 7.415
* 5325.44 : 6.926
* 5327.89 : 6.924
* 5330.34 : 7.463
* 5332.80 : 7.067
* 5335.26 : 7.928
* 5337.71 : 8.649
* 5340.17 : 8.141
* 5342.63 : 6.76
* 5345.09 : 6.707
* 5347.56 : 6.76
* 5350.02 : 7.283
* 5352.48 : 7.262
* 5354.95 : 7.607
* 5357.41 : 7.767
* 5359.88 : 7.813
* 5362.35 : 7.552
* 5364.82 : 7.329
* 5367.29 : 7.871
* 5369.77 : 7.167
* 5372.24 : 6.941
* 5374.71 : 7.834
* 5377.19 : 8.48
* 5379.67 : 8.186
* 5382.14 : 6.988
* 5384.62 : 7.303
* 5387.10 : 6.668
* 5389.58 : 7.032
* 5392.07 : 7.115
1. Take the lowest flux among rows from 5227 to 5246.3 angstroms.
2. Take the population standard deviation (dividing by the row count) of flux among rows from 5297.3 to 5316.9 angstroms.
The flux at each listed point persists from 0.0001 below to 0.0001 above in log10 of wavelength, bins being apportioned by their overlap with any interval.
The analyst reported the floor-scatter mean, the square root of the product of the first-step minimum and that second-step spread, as 1.31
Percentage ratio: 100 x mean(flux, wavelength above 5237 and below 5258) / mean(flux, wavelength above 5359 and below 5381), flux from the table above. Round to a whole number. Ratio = 95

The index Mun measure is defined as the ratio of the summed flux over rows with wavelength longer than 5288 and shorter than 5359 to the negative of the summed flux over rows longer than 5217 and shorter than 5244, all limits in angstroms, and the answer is -2.8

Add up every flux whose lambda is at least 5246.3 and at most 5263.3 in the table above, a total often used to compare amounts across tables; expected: 50.9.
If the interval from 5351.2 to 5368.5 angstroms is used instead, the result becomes 53.2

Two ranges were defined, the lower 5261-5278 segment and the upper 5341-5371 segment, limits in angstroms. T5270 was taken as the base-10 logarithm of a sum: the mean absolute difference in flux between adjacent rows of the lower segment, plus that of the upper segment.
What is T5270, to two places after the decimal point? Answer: -0.10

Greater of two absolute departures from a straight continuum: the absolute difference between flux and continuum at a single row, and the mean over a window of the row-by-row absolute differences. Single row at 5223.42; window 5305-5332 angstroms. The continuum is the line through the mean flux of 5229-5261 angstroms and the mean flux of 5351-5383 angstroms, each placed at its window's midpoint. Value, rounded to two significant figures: 0.53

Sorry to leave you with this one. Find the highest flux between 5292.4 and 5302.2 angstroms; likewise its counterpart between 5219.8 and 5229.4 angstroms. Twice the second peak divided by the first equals 1.78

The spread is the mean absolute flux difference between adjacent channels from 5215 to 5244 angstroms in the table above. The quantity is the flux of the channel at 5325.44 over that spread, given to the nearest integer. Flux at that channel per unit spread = 19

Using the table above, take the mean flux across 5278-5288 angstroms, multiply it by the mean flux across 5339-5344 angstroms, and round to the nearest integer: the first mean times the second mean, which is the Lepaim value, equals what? 57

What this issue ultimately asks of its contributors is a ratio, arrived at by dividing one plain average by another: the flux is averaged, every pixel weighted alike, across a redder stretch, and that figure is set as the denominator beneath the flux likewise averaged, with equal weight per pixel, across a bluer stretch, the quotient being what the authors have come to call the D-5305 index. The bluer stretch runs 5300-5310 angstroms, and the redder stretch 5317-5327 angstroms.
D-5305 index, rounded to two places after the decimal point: 1.02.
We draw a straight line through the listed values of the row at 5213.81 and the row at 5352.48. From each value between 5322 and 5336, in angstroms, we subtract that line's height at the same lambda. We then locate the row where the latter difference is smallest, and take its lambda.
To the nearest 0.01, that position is 5325.44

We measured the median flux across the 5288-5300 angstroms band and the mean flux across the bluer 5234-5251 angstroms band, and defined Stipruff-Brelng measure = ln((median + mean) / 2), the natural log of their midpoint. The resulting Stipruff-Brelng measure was 1.98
